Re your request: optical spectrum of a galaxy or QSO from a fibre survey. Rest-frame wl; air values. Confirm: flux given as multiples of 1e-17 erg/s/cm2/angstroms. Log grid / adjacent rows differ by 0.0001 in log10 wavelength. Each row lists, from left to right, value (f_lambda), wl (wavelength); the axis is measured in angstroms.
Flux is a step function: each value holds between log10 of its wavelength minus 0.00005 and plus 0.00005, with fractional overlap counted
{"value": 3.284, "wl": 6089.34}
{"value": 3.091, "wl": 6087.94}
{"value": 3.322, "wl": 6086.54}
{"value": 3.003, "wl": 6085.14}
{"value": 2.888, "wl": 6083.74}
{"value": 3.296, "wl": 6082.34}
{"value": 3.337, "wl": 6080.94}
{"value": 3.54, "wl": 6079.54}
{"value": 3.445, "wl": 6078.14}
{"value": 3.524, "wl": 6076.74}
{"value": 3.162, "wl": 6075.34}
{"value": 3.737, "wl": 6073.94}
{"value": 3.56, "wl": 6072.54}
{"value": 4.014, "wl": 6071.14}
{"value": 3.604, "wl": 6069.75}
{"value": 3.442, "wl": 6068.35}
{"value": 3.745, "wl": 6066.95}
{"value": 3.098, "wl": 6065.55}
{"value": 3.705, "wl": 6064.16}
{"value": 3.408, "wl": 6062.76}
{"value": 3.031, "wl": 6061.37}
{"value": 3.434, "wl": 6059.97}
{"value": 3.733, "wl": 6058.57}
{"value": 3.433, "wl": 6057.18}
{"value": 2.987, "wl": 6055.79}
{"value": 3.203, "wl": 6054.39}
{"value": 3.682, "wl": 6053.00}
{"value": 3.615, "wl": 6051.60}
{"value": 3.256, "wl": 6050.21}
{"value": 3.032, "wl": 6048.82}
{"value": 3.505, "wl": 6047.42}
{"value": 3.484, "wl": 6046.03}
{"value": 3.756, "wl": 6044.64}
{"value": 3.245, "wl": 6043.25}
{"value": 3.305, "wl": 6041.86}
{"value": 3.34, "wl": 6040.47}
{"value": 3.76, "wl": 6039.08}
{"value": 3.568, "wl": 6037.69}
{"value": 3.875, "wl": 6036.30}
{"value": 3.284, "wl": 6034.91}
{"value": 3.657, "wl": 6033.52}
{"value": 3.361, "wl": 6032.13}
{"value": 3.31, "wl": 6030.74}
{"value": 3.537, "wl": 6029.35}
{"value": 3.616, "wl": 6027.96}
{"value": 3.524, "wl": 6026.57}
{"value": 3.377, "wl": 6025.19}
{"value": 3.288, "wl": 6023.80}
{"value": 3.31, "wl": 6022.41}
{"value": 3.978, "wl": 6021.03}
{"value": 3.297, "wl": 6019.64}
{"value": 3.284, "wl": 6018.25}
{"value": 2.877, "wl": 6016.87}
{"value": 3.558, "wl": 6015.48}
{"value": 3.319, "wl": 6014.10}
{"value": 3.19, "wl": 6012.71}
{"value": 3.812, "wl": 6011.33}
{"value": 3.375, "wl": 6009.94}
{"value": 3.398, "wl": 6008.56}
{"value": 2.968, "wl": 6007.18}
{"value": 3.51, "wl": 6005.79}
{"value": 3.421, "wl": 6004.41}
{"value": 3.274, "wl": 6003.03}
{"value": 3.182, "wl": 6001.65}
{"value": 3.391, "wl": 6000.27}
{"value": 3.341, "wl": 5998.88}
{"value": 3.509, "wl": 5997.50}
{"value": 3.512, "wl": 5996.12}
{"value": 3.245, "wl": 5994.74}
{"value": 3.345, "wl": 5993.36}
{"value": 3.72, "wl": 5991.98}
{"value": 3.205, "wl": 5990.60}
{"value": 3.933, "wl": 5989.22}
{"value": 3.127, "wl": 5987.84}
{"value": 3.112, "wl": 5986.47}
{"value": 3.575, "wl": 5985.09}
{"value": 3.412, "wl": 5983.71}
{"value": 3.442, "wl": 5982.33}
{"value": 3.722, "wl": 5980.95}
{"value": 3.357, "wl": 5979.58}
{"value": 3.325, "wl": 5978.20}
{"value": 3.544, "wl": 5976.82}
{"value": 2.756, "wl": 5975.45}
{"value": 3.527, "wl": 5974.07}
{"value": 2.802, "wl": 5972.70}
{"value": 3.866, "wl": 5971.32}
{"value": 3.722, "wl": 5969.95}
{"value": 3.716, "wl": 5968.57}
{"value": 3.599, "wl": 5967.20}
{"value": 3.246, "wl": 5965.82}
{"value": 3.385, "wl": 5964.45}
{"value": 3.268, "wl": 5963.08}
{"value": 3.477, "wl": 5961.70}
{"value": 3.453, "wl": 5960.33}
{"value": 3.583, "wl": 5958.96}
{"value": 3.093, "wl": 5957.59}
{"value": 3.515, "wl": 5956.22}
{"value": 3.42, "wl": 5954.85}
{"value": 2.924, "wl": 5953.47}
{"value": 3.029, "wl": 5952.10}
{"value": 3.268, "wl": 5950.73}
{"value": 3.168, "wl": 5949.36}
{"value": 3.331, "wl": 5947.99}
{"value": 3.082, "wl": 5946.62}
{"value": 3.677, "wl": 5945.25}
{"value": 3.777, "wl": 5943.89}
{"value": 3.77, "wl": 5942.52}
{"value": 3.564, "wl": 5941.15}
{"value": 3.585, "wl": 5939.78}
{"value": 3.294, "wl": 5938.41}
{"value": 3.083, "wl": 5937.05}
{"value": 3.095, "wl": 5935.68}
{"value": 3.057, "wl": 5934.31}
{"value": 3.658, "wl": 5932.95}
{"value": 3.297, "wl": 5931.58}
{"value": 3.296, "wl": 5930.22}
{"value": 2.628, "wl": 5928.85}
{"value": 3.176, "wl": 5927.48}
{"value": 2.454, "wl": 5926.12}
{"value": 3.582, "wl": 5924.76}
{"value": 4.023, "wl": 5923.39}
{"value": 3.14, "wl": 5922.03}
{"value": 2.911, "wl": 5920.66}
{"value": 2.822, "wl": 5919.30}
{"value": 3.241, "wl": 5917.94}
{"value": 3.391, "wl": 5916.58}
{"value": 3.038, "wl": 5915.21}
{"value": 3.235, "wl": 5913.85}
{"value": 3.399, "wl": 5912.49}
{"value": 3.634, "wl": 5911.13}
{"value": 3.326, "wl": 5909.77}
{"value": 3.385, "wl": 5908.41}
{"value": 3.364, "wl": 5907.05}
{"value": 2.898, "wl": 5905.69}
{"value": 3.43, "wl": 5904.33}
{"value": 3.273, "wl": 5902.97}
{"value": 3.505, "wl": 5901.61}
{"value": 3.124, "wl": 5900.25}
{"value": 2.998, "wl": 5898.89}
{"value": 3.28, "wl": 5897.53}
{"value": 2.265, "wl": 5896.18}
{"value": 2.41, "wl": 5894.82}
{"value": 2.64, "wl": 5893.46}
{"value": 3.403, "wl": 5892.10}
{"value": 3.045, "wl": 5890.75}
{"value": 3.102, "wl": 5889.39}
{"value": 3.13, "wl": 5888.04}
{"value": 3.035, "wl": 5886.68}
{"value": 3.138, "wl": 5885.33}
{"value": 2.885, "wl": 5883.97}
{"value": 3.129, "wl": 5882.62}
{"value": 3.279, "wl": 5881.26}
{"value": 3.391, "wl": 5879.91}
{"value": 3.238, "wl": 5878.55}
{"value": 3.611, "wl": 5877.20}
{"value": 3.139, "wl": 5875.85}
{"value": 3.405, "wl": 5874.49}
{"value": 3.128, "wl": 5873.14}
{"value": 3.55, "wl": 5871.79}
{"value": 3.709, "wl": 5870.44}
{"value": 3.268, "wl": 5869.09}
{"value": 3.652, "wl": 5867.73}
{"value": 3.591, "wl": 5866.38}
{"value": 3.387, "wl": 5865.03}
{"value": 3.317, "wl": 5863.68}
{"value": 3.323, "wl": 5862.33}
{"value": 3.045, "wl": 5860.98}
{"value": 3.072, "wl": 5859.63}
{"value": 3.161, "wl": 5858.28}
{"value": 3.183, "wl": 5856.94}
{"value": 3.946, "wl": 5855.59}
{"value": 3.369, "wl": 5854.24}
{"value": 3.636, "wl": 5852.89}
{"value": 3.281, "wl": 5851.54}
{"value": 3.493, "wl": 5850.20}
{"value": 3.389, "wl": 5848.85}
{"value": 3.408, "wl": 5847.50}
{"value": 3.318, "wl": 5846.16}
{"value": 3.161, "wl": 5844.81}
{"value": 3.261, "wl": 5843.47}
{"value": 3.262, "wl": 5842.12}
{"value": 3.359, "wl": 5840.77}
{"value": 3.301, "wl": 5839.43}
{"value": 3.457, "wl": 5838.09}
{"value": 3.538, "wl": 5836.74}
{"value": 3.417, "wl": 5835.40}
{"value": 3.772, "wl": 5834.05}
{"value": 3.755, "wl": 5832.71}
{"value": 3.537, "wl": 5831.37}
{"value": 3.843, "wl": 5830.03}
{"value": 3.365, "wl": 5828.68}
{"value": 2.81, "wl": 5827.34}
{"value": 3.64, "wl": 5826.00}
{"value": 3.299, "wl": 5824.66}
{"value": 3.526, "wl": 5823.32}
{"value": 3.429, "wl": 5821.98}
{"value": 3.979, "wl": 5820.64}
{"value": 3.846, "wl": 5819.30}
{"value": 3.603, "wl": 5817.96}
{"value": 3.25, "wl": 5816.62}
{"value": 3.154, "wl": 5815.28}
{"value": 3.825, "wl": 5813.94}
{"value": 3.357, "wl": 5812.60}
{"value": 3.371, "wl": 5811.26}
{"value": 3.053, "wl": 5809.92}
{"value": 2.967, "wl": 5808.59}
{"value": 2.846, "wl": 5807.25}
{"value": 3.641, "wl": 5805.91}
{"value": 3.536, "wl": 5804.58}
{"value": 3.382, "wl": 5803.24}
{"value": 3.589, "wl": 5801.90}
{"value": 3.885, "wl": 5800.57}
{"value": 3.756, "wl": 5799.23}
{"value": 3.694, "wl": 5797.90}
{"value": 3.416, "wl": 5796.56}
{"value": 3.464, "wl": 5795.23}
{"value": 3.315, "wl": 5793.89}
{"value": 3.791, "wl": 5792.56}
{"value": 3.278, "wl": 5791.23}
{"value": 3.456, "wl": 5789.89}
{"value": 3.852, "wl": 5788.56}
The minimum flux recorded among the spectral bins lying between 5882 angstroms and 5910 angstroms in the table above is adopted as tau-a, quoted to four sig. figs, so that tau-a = 2.265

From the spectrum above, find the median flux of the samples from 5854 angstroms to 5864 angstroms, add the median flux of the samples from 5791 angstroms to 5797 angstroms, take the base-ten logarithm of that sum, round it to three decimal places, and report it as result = 0.824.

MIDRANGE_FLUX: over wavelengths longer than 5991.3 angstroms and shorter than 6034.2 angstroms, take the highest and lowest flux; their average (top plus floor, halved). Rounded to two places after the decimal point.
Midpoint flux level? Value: 3.43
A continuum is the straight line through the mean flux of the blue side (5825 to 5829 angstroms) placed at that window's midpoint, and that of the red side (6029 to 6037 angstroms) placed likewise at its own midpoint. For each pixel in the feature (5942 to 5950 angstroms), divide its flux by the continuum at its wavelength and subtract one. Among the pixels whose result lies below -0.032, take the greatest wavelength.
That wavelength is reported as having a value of 5949.36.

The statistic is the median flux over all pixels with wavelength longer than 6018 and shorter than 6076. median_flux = 3.44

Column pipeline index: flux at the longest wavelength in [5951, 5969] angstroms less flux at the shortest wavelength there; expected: 0.7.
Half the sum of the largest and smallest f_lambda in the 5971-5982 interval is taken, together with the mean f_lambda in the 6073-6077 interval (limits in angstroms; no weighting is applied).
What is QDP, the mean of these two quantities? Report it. 3.39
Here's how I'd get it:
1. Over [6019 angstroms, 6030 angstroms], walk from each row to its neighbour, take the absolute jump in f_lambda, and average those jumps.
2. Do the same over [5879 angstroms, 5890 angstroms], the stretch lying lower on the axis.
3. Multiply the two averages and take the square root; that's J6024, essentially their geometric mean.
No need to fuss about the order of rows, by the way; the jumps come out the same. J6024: 0.19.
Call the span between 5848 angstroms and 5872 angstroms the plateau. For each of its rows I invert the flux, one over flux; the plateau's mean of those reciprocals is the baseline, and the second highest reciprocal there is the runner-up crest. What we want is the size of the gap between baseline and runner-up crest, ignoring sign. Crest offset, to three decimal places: 0.031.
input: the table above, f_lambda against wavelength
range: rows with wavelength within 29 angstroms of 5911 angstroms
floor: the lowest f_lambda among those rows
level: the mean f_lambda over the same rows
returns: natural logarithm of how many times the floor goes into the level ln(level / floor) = 0.33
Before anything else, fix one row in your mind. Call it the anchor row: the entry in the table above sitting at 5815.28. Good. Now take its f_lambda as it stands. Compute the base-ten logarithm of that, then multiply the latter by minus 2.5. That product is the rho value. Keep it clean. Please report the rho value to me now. -1.25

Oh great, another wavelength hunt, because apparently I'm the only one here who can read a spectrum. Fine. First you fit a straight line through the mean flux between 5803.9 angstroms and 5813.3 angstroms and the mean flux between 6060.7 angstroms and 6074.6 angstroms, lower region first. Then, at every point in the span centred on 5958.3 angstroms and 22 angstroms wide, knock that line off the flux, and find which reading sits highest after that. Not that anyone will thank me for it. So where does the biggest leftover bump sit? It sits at 5968.57 angstroms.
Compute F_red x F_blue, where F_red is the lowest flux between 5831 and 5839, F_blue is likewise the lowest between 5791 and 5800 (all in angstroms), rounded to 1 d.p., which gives 11.2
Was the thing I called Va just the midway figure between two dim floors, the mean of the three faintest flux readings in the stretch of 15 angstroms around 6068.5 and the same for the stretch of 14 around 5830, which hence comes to 3.13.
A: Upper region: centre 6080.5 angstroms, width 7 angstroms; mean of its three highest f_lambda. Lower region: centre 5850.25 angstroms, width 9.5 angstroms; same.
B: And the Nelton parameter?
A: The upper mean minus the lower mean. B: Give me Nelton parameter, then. -0.07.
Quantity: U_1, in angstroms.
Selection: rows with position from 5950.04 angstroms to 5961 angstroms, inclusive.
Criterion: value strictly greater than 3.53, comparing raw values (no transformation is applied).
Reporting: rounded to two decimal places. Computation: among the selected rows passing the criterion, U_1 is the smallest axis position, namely 5958.96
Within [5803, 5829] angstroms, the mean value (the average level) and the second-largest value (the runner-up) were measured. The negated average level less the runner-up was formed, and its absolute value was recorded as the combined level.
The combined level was 7.2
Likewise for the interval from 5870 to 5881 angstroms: 7.0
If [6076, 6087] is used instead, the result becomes 6.8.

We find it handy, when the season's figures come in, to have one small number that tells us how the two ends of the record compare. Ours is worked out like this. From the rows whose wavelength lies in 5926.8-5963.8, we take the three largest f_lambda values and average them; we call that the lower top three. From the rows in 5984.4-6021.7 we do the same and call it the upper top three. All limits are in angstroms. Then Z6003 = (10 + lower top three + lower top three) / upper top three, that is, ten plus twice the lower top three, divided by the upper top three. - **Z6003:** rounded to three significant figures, 4.47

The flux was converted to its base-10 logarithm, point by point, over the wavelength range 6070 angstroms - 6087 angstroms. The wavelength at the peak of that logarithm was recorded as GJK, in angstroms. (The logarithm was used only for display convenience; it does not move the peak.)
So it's 6071.14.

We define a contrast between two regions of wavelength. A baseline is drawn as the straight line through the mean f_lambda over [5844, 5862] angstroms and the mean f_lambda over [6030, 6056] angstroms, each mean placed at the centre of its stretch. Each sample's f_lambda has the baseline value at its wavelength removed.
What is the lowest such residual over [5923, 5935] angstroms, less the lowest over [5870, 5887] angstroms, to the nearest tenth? -0.5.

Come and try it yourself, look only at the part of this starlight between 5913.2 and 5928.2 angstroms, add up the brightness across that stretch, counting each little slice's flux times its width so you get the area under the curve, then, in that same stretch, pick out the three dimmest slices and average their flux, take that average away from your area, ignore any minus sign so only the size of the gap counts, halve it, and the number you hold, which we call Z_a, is 22.5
